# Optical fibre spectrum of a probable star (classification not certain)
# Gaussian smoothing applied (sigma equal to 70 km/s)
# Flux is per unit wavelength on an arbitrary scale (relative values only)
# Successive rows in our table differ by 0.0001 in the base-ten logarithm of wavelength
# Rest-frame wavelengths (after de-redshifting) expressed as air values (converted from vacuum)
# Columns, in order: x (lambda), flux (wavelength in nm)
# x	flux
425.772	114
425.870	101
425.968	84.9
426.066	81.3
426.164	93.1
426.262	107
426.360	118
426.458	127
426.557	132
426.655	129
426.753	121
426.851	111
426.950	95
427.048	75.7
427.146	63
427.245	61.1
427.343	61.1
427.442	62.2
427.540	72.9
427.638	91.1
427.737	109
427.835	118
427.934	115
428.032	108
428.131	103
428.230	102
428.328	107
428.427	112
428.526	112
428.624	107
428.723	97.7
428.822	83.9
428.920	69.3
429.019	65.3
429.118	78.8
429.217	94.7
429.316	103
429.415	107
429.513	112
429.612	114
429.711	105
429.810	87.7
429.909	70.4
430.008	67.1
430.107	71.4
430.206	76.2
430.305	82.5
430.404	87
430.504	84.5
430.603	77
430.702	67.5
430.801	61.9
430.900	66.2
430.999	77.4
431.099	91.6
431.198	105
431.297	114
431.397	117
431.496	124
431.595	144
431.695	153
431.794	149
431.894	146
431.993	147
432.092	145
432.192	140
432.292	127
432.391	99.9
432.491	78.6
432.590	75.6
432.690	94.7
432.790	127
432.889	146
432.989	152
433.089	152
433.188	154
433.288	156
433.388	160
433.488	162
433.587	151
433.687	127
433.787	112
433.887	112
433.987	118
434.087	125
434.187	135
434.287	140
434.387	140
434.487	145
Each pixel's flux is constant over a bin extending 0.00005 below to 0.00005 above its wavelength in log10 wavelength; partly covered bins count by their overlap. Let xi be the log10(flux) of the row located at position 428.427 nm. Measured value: 2.05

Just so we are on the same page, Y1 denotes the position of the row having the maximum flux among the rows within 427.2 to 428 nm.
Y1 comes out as 427.835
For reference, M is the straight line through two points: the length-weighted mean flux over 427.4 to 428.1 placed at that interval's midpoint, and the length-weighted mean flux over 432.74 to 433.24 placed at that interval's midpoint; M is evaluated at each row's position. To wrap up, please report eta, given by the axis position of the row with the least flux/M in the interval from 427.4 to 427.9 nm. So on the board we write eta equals 427.442 nm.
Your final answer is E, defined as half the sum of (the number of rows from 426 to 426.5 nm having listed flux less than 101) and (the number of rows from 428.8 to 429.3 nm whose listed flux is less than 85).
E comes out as 3.0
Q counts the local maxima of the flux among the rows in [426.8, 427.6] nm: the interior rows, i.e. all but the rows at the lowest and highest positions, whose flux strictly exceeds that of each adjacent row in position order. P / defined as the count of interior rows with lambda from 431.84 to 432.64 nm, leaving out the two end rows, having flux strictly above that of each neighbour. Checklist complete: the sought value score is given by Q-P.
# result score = -1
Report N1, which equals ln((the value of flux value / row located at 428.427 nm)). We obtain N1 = 4.72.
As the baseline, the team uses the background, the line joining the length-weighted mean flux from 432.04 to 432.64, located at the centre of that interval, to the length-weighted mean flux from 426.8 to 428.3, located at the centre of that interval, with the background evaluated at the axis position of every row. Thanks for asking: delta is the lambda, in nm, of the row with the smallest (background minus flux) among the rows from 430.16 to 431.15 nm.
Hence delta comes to 431.099 nm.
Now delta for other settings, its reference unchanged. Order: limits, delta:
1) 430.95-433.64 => 433.488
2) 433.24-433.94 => 433.488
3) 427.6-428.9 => 427.835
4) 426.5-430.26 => 426.557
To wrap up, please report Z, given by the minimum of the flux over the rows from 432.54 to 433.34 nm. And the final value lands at 75.6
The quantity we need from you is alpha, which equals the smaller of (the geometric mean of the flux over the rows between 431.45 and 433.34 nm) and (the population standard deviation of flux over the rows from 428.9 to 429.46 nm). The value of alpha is 16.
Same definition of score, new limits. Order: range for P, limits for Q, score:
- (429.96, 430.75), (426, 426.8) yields 0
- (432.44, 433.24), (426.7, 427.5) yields 0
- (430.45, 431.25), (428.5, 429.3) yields 0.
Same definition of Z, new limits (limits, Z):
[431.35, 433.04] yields 75.6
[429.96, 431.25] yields 61.9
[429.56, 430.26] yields 67.1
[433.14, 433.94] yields 112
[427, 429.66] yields 61.1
